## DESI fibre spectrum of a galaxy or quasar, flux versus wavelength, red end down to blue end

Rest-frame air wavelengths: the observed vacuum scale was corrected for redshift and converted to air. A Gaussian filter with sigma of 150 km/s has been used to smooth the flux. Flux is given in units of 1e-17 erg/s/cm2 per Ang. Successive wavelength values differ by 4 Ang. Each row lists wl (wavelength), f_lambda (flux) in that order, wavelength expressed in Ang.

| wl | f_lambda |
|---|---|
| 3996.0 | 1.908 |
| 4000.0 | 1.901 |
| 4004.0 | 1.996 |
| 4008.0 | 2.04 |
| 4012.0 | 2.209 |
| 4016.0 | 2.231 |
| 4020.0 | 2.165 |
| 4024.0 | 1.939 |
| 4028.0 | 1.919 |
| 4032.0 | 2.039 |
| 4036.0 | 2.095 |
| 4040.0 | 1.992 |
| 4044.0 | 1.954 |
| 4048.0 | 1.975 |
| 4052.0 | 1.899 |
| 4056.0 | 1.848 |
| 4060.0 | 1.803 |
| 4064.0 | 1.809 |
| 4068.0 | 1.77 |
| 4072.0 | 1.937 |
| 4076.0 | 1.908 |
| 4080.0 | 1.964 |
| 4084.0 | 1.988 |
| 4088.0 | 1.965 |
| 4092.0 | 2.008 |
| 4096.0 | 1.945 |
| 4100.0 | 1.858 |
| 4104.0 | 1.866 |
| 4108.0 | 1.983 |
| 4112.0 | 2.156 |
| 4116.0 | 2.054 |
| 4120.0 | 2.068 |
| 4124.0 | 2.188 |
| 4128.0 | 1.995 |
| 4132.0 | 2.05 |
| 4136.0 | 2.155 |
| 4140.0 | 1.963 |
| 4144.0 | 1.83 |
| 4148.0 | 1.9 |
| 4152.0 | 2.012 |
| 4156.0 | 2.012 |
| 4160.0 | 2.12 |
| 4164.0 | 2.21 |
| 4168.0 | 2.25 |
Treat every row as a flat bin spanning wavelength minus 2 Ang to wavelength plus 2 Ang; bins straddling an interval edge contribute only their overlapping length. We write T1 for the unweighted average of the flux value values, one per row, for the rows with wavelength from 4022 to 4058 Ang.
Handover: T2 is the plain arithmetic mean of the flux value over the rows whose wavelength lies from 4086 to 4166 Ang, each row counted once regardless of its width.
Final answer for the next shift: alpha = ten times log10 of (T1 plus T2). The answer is 6.00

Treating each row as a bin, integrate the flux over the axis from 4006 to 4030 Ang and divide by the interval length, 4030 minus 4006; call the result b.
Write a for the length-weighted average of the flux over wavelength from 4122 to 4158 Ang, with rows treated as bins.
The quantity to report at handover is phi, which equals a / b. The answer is 0.97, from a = 2.01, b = 2.08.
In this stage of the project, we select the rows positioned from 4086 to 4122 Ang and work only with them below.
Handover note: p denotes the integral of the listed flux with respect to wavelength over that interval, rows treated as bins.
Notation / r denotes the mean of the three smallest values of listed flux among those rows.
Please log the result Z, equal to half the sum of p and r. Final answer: 37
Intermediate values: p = 72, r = 1.89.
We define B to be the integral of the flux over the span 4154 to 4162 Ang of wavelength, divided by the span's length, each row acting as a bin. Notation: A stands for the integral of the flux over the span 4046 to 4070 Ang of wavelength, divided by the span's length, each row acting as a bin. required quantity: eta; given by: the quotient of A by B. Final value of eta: 0.90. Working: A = 1.85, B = 2.07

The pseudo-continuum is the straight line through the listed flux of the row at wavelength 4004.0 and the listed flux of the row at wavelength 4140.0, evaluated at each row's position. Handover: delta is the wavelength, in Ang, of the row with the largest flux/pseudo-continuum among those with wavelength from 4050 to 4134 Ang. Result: 4124.0 Ang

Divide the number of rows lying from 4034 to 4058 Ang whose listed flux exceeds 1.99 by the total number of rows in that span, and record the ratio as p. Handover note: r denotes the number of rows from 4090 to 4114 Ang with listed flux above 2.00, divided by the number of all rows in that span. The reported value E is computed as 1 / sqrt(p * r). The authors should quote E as 3.0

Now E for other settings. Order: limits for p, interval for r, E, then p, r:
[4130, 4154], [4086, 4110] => 3.5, 0.5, 0.2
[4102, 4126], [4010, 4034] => 1.5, 0.7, 0.7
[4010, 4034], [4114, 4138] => 1.3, 0.7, 0.8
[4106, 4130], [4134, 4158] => 1.5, 0.8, 0.5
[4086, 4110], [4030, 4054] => 4.2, 0.2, 0.3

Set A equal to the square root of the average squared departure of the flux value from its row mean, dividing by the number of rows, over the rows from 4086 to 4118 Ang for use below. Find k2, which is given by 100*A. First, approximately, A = 0.091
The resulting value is 9.1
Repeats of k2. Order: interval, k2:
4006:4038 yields 11.0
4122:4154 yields 11.2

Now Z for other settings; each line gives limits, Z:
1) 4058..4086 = 27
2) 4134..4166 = 33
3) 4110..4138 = 30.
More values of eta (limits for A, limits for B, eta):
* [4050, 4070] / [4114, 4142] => 0.88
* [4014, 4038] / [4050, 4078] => 1.11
